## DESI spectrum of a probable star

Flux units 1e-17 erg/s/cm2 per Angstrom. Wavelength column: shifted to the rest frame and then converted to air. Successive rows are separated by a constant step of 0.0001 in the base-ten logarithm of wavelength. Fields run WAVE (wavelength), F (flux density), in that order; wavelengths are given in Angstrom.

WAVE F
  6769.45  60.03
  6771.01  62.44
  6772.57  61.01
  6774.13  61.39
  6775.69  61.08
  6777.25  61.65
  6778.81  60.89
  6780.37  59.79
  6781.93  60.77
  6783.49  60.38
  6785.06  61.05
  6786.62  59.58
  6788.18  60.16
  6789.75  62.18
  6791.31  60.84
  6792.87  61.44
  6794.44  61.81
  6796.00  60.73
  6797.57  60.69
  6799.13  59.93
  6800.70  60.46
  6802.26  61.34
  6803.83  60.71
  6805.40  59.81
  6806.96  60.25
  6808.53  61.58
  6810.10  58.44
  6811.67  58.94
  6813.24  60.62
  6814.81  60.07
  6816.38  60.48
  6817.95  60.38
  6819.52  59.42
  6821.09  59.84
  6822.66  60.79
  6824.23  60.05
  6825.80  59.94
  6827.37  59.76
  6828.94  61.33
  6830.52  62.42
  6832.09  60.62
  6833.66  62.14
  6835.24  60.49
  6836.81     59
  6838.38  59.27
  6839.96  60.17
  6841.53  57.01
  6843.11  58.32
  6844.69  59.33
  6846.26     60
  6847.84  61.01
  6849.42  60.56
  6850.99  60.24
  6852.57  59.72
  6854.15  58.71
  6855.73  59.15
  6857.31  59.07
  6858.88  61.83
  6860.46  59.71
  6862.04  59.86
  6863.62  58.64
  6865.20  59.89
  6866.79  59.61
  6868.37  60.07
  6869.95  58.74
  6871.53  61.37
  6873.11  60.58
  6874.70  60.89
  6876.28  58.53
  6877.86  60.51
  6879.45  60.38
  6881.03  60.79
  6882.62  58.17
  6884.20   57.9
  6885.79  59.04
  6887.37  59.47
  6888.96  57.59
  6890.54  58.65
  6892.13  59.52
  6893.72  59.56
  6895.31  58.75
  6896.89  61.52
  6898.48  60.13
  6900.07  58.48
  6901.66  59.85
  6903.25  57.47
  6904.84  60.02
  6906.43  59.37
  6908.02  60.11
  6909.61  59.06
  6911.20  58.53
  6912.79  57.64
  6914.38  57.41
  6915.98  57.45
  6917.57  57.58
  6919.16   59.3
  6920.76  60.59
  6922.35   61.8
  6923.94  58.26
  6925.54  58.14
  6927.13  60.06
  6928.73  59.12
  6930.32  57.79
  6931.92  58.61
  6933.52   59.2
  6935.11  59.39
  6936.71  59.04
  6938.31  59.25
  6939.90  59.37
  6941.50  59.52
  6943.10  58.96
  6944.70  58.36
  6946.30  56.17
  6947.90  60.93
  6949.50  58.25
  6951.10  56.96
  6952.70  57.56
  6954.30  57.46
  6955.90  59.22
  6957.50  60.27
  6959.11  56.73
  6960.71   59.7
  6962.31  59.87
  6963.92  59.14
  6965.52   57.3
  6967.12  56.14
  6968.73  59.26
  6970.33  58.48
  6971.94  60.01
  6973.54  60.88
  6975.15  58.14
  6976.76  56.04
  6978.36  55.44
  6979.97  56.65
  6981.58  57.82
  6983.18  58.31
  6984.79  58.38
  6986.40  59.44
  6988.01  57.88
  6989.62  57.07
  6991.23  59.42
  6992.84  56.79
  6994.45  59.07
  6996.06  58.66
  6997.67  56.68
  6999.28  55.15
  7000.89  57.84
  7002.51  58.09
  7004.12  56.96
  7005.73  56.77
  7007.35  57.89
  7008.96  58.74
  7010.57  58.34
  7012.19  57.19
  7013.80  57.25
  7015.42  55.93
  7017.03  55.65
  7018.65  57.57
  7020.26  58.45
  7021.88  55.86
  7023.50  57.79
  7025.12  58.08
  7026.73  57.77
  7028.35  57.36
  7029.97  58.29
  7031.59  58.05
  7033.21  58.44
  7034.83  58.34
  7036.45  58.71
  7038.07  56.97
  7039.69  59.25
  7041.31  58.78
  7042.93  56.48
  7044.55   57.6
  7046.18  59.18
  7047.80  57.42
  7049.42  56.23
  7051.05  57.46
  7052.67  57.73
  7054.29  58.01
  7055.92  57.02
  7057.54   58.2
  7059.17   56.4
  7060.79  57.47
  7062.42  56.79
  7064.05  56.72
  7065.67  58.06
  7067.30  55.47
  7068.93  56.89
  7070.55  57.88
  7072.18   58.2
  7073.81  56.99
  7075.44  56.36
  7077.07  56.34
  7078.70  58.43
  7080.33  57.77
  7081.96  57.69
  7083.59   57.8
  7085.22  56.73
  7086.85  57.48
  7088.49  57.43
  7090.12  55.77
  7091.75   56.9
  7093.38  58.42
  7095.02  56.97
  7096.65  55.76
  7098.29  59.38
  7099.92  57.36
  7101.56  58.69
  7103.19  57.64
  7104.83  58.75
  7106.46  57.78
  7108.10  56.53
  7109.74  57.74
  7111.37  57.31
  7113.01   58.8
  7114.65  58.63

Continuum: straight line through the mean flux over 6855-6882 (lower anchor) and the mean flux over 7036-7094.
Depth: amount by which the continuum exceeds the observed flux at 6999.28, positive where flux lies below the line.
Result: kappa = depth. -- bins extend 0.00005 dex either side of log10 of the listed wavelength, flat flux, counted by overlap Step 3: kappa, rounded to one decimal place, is 3.1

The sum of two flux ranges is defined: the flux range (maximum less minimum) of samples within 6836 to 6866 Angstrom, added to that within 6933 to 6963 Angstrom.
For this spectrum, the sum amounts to 9.6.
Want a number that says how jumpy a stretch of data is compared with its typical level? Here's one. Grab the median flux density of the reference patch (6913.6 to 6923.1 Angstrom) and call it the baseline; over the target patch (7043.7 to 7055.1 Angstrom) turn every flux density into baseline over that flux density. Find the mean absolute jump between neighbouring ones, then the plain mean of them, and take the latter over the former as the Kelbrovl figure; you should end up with 55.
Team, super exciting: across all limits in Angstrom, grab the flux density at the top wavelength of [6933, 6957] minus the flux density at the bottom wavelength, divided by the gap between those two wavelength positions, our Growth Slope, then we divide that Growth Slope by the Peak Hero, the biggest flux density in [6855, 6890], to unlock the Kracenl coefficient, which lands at 0.0000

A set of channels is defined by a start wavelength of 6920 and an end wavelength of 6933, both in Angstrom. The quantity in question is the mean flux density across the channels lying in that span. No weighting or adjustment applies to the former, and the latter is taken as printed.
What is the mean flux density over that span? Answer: 59.3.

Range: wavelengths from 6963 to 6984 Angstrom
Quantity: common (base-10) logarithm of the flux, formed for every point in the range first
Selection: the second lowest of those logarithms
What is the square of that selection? 3.06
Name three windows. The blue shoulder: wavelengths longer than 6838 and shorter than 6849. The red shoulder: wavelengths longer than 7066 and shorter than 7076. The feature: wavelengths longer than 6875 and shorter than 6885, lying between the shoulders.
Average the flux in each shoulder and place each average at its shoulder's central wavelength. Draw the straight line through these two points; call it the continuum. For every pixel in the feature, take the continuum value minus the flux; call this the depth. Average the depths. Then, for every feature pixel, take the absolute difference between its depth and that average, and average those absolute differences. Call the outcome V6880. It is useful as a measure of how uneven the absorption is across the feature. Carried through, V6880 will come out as 1.2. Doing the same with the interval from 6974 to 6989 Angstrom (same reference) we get 1.0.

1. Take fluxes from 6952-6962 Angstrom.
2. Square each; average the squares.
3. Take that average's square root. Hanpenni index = 58.5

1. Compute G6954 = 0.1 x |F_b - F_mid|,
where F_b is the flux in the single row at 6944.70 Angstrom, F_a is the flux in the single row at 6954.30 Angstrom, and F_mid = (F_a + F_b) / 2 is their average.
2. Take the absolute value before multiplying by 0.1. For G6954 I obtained 0.045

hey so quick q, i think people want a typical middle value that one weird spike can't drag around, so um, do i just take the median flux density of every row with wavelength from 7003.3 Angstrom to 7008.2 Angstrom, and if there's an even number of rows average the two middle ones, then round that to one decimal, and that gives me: 57.0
